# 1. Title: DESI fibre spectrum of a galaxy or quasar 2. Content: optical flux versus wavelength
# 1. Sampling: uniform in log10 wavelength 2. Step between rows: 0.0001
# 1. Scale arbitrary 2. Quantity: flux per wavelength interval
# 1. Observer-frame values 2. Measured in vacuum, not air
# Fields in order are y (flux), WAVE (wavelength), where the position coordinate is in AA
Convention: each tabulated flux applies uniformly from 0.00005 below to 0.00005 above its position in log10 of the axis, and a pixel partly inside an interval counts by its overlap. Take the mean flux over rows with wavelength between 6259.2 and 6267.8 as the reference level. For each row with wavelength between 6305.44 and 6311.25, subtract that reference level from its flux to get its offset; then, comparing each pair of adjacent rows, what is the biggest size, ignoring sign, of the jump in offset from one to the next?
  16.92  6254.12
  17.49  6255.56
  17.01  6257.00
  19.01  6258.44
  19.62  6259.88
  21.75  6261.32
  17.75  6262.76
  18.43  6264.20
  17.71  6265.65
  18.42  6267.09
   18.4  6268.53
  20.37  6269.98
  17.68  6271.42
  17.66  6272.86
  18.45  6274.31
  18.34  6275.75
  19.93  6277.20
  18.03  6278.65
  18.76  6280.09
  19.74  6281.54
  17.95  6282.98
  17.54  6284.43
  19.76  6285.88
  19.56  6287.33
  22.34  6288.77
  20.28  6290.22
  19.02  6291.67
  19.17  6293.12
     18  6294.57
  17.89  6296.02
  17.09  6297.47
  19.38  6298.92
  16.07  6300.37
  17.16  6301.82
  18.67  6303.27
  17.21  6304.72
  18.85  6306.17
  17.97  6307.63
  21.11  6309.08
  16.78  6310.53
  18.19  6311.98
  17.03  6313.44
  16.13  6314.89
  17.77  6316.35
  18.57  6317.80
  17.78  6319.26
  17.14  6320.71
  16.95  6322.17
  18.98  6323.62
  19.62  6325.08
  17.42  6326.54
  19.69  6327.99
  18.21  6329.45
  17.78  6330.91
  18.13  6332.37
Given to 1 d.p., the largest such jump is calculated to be 4.3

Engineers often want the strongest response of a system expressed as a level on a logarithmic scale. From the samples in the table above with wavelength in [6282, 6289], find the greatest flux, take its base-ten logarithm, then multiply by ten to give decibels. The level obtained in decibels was 13.5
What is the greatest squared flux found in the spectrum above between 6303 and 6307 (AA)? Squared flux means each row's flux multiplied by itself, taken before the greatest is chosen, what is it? 355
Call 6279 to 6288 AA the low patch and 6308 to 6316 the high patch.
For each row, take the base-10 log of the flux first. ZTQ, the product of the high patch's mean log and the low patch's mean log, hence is 1.59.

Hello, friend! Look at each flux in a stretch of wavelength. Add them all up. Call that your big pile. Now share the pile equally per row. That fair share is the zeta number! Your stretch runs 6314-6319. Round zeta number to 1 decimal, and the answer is 17.5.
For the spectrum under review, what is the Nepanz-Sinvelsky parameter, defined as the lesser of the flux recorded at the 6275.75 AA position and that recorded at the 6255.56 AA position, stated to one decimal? 17.5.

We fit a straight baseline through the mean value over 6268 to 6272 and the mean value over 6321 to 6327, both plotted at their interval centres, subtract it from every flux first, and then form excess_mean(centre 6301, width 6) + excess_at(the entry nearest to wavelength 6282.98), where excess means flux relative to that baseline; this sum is -1.4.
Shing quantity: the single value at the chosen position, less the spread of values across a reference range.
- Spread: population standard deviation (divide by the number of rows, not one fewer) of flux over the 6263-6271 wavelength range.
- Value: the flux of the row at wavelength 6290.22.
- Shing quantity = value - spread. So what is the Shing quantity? 19.4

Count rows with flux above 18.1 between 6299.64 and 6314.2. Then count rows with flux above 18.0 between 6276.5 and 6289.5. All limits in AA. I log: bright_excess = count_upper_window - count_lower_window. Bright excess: -3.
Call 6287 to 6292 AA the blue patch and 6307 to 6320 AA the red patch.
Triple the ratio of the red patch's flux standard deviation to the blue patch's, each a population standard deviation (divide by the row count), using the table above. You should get 3.2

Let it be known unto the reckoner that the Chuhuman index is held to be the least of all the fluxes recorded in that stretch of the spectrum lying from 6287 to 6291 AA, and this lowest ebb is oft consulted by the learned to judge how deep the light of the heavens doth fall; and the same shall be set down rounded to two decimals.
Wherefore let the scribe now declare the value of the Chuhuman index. 19.56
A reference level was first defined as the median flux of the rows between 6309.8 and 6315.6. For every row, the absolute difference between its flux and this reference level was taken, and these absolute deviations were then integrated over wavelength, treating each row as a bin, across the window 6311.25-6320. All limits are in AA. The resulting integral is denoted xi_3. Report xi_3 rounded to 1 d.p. 8.1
